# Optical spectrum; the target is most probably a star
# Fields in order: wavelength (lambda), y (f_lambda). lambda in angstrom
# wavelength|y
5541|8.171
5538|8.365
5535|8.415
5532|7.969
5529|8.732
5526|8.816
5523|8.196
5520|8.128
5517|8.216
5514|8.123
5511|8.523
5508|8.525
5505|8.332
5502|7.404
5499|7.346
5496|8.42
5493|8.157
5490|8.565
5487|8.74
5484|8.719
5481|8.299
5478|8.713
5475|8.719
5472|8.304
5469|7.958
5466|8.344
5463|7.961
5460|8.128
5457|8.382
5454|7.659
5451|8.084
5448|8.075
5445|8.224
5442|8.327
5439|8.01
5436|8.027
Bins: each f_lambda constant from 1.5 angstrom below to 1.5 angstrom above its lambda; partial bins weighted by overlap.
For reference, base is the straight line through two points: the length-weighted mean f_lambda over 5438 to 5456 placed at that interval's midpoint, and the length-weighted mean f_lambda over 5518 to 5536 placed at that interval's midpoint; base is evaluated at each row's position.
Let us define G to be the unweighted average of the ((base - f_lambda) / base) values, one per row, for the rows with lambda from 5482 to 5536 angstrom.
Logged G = 0.001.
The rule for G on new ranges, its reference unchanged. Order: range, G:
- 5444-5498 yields -0.017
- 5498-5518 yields 0.028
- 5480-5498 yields -0.031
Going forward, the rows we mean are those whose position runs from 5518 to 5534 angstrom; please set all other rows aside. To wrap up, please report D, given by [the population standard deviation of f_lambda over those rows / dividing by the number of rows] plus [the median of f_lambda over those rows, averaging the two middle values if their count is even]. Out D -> 8.54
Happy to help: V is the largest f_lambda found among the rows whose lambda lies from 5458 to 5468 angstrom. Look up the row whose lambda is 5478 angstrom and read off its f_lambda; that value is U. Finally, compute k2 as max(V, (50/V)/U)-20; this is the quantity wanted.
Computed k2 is -11.7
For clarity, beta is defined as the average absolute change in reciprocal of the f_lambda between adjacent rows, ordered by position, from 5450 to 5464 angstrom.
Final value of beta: 0.0061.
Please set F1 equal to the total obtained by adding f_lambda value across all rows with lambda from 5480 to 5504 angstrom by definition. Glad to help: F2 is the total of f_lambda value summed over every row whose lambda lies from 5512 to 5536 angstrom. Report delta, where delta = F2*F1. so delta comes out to 4372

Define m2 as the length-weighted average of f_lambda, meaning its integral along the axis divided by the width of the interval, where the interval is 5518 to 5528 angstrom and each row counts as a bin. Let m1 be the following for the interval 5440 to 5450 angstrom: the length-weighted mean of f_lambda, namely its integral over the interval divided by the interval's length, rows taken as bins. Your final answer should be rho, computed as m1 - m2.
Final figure -0.20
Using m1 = 8.19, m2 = 8.4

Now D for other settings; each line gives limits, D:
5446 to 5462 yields 8.32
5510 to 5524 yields 8.34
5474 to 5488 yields 8.89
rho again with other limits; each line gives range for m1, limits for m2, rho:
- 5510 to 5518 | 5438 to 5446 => 0.08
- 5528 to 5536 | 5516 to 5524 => 0.17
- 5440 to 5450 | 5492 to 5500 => 0.19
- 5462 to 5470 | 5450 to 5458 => 0.09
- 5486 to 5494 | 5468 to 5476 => 0.17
